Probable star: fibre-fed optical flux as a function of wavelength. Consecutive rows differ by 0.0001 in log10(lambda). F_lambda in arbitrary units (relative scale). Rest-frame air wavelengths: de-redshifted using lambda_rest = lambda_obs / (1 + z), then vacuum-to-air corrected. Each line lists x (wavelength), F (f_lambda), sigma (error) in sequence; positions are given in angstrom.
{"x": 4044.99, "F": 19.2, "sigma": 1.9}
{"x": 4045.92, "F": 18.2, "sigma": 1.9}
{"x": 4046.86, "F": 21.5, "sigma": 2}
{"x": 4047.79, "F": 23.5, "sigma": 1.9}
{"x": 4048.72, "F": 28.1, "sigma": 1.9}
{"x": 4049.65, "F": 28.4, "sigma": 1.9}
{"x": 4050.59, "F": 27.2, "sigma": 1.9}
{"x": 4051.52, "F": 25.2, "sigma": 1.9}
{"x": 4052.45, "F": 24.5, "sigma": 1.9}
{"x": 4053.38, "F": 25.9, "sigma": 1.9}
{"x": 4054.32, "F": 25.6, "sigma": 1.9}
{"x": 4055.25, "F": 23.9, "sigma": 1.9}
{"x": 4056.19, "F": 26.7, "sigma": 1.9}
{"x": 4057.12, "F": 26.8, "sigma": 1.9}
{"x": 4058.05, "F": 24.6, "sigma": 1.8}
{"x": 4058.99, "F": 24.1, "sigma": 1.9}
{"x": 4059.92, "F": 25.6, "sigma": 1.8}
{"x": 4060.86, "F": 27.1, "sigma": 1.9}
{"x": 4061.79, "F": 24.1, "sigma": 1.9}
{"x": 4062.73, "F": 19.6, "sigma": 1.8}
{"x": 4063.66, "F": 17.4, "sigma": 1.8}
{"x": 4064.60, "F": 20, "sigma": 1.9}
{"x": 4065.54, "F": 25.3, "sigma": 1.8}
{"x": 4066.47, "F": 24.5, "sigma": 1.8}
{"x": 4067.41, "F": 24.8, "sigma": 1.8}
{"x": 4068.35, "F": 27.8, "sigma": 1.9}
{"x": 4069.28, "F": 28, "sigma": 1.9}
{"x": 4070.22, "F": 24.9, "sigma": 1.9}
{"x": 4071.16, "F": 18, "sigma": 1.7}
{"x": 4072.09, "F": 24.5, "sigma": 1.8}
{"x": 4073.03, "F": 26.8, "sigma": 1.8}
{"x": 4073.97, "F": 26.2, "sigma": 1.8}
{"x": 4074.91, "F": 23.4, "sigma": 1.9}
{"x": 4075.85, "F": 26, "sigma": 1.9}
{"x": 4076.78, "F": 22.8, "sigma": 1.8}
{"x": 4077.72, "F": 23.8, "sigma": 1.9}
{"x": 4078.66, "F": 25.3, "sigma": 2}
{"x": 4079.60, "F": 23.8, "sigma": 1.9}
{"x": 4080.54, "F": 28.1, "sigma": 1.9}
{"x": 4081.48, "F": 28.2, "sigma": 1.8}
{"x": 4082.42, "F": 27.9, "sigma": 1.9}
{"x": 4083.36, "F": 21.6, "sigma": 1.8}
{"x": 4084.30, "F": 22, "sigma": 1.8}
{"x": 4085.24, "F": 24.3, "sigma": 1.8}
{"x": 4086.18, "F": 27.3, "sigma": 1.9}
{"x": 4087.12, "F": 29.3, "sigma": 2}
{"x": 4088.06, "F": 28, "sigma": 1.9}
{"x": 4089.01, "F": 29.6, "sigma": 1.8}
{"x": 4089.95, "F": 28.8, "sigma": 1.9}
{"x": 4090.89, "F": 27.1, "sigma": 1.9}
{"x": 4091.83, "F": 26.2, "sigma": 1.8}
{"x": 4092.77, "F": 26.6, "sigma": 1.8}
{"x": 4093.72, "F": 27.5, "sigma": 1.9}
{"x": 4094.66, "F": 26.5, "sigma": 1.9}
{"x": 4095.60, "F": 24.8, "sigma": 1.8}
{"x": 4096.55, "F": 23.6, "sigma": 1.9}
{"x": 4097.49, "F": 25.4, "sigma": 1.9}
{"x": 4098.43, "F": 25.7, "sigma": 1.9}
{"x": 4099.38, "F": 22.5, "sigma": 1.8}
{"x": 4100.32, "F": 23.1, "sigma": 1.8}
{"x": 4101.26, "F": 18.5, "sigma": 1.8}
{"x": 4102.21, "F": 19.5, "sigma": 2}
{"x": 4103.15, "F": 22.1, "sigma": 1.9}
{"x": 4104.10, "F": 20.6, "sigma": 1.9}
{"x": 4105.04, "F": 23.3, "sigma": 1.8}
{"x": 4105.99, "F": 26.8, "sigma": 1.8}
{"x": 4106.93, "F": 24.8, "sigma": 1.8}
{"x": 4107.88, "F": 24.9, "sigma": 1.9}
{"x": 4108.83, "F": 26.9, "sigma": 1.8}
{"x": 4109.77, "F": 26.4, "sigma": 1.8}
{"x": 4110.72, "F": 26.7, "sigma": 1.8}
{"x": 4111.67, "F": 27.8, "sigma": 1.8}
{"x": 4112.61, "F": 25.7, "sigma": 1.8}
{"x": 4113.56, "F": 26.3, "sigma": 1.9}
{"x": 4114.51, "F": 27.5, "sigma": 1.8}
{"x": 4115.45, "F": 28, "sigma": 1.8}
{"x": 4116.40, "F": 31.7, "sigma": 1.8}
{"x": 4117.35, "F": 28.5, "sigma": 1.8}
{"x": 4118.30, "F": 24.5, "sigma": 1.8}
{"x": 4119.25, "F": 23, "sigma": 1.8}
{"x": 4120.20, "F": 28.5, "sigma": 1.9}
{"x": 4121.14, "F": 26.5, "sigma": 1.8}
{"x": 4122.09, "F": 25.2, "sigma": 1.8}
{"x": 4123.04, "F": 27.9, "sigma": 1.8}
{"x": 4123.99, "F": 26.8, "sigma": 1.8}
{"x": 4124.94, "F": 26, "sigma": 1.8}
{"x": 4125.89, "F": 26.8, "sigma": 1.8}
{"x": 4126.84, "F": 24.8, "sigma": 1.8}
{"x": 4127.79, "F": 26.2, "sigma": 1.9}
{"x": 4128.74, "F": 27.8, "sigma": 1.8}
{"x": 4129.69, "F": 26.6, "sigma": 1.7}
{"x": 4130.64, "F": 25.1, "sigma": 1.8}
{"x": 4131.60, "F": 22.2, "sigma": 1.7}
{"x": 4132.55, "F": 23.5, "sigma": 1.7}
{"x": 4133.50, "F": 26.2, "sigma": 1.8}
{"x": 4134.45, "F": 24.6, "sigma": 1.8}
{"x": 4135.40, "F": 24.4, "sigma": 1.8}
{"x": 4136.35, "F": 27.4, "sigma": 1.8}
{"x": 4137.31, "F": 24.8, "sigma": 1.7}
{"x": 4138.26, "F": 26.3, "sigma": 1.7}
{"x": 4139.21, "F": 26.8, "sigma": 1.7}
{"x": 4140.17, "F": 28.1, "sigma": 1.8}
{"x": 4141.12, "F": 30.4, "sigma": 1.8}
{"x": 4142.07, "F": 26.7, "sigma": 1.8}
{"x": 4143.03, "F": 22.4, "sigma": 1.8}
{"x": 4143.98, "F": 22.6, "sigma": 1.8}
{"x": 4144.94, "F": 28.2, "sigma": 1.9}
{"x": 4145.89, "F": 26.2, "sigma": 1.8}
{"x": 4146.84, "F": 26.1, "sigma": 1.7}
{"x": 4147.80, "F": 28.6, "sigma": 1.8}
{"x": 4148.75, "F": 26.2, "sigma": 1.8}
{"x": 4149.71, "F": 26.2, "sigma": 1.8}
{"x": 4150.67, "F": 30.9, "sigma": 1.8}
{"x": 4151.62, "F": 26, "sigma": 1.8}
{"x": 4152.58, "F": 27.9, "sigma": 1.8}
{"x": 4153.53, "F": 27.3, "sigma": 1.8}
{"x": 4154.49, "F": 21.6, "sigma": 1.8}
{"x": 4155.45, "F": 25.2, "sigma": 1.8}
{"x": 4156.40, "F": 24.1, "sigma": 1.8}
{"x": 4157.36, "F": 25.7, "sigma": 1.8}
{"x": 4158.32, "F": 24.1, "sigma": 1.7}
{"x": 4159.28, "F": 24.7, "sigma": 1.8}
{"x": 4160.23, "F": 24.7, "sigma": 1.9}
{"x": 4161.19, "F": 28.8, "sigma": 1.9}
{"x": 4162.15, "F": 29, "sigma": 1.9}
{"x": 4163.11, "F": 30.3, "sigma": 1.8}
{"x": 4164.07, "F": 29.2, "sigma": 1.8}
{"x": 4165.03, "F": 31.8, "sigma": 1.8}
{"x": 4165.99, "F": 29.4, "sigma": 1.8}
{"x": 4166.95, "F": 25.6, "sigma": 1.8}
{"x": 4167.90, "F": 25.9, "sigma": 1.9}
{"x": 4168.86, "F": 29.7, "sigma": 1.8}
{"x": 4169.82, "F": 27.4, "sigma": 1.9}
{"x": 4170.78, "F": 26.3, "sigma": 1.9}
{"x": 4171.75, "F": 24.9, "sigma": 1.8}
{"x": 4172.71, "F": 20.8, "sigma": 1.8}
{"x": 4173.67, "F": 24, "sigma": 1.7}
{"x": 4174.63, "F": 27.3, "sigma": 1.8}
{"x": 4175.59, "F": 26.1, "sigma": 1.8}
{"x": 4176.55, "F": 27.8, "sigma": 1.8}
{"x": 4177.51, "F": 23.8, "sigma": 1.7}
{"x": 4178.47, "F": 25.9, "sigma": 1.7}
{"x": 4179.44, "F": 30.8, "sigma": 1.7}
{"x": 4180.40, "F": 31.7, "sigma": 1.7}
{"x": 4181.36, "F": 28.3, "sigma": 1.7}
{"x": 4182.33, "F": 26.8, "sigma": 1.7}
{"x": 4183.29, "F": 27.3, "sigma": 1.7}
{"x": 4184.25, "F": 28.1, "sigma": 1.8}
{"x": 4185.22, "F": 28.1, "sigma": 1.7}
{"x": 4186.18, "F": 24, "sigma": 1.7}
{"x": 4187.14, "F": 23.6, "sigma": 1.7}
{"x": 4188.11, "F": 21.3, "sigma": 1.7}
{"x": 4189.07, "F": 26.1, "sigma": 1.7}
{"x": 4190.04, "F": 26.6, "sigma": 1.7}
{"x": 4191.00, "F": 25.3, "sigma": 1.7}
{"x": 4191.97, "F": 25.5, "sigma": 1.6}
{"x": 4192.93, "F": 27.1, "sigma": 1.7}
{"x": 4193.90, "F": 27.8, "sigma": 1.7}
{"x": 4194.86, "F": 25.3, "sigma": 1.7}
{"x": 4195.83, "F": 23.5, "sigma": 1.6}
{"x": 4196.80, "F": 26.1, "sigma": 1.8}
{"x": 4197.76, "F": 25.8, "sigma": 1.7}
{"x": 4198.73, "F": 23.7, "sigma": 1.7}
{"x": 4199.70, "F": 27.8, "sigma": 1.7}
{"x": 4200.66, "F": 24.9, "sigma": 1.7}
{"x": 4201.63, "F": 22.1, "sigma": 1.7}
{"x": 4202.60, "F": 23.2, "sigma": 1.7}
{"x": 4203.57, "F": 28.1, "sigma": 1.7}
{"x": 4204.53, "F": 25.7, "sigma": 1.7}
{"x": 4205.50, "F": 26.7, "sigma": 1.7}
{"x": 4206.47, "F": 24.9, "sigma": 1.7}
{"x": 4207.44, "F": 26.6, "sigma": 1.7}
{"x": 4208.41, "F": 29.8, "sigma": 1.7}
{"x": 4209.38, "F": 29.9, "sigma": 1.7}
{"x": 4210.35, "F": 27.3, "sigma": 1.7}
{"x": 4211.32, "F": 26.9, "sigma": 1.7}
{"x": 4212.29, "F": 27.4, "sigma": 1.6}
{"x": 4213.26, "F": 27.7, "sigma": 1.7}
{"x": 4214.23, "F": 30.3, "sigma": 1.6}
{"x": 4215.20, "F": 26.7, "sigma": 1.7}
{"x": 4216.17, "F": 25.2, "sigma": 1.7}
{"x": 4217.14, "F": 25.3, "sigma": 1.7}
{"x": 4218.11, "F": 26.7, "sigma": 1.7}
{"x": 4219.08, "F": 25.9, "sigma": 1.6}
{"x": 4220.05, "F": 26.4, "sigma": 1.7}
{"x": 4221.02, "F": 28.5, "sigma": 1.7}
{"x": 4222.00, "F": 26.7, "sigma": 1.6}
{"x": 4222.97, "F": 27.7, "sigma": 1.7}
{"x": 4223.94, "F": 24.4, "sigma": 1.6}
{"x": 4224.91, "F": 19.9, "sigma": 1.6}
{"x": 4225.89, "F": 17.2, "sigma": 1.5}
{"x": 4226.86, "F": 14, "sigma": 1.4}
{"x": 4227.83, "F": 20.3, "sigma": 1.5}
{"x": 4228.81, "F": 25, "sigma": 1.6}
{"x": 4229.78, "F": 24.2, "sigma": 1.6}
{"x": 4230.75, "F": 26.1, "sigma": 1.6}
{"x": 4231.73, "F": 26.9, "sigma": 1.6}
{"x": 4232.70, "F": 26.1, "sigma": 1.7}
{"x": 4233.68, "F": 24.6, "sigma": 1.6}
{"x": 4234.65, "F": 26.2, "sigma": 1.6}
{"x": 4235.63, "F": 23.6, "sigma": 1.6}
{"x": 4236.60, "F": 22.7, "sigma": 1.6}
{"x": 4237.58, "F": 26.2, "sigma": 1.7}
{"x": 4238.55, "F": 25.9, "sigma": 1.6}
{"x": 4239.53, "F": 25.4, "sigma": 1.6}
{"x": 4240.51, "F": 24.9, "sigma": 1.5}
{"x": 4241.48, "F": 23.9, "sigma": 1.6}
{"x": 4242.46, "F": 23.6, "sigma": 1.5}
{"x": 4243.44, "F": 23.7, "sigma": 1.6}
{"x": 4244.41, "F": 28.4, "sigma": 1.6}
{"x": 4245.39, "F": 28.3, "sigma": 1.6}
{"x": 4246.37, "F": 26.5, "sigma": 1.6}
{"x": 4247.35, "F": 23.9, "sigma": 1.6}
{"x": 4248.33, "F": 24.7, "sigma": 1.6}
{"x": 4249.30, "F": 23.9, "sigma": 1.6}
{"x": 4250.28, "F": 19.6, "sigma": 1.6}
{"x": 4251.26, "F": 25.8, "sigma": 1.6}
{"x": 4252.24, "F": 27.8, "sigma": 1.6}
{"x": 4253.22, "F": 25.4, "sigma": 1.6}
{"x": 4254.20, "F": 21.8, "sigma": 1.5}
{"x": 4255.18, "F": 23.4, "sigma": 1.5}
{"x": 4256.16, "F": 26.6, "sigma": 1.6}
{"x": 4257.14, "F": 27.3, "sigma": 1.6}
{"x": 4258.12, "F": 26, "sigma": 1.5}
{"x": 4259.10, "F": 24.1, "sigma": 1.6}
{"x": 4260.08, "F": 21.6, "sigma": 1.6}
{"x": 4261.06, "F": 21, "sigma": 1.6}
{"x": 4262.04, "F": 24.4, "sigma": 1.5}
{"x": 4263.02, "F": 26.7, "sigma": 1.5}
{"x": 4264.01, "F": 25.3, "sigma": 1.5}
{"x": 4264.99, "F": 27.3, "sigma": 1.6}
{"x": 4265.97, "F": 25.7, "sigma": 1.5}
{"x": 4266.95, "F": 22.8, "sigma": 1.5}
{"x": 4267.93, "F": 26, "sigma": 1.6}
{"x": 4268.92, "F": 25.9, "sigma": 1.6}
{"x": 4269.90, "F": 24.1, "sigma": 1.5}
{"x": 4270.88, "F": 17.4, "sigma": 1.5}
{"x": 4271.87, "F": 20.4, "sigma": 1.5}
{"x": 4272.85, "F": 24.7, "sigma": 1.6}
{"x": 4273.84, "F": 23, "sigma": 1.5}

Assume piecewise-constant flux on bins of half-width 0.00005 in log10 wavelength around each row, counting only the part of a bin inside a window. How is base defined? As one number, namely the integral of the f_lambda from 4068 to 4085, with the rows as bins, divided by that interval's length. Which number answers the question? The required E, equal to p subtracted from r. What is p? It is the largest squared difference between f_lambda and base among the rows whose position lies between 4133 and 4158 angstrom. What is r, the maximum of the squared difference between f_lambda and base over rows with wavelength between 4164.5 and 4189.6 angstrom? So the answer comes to 12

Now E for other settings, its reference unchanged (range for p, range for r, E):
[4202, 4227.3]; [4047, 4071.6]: -63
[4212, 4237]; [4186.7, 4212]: -95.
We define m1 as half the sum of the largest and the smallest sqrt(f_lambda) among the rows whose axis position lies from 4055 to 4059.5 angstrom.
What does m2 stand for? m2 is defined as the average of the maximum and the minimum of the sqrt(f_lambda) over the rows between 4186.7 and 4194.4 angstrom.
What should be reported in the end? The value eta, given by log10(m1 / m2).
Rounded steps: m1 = 5.03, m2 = 4.94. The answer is 0.008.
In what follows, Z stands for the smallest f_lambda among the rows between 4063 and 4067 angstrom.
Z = 17.4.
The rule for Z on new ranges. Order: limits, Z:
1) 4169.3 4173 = 20.8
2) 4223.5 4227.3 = 14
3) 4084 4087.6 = 22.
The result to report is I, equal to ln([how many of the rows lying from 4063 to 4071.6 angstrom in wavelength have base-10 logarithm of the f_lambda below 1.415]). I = 1.95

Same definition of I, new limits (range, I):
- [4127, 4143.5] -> 1.95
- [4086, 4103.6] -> 2.20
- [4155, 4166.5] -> 1.79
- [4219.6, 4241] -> 2.56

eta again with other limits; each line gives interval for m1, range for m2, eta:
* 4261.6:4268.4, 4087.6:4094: -0.024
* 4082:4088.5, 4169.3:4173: 0.012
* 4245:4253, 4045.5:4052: 0.007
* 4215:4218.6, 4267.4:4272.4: 0.041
